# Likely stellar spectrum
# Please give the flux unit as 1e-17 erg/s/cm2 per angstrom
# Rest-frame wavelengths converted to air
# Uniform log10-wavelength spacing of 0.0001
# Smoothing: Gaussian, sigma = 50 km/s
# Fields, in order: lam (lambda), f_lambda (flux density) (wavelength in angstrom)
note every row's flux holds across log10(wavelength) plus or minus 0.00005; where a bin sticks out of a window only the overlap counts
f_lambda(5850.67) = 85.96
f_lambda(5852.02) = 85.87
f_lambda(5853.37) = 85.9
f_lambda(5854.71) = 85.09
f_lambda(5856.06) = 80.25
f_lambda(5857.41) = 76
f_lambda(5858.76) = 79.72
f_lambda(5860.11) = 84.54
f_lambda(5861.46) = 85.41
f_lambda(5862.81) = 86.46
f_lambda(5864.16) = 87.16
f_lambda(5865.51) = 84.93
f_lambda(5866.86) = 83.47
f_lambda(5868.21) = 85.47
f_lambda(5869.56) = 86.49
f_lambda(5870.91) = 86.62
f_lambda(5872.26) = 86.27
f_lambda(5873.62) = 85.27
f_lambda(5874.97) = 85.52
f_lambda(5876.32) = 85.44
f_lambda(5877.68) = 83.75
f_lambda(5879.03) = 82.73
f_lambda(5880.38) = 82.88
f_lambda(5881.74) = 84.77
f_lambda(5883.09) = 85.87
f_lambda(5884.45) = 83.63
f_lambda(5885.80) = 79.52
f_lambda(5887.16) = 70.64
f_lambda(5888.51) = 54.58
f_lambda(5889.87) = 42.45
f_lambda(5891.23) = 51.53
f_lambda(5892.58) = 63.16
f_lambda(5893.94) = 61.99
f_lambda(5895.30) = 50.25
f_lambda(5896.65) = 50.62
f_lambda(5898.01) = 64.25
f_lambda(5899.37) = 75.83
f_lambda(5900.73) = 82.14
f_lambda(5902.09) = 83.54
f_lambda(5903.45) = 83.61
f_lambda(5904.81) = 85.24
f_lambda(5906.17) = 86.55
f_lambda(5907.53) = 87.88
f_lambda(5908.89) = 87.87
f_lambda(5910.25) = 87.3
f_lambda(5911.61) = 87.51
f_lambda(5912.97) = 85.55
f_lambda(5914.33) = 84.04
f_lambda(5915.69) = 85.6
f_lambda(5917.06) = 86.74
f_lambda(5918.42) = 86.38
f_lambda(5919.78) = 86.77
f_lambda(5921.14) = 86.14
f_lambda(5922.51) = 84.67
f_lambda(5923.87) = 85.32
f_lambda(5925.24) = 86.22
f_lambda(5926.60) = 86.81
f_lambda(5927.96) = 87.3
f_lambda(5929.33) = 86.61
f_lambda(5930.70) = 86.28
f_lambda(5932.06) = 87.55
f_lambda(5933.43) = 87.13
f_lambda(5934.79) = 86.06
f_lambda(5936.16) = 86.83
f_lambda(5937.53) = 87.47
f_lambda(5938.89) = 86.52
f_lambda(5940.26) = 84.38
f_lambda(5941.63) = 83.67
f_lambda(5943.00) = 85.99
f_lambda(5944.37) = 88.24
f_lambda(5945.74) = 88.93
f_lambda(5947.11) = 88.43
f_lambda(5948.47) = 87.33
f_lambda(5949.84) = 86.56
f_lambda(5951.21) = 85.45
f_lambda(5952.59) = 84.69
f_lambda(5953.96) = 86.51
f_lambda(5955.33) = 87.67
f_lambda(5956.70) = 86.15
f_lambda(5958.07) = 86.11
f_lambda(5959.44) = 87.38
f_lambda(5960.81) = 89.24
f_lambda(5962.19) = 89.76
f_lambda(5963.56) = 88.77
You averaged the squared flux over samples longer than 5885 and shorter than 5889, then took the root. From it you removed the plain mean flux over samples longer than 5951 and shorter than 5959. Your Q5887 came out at -17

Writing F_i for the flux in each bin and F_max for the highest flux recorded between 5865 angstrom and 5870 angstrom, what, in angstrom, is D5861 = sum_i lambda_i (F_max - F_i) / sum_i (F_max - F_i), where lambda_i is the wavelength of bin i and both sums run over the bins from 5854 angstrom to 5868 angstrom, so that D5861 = 5858.8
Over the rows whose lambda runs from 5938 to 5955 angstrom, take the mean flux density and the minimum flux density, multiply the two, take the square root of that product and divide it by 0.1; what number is 850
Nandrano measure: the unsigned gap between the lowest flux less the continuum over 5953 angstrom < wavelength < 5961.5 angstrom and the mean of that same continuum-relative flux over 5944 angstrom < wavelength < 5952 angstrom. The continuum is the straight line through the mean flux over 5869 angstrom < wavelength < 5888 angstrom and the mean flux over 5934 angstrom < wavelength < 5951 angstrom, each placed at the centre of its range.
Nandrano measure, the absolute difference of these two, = 1.9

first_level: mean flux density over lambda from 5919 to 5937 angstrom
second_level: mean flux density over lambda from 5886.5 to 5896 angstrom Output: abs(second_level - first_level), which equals 30.1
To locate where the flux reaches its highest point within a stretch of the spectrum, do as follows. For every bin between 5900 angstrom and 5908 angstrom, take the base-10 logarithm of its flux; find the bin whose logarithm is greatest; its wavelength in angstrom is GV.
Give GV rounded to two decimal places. 5907.53 angstrom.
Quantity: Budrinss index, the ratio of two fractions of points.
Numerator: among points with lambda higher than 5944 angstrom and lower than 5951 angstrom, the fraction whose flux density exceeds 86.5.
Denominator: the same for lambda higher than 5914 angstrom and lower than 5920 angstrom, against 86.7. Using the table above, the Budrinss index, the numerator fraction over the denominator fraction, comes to 2.5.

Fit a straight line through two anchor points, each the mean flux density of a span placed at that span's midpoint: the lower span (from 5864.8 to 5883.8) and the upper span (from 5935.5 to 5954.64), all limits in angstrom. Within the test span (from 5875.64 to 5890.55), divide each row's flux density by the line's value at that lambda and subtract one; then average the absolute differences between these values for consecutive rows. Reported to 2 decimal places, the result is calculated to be 0.06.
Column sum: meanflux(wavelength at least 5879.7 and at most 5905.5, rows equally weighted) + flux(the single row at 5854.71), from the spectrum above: 155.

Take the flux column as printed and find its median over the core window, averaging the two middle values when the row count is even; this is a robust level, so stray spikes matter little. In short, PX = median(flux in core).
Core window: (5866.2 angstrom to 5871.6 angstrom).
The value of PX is 86.0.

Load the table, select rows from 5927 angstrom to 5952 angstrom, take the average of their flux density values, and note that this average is 86.7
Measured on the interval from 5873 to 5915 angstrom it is 76.3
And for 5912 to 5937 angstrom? 86.2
